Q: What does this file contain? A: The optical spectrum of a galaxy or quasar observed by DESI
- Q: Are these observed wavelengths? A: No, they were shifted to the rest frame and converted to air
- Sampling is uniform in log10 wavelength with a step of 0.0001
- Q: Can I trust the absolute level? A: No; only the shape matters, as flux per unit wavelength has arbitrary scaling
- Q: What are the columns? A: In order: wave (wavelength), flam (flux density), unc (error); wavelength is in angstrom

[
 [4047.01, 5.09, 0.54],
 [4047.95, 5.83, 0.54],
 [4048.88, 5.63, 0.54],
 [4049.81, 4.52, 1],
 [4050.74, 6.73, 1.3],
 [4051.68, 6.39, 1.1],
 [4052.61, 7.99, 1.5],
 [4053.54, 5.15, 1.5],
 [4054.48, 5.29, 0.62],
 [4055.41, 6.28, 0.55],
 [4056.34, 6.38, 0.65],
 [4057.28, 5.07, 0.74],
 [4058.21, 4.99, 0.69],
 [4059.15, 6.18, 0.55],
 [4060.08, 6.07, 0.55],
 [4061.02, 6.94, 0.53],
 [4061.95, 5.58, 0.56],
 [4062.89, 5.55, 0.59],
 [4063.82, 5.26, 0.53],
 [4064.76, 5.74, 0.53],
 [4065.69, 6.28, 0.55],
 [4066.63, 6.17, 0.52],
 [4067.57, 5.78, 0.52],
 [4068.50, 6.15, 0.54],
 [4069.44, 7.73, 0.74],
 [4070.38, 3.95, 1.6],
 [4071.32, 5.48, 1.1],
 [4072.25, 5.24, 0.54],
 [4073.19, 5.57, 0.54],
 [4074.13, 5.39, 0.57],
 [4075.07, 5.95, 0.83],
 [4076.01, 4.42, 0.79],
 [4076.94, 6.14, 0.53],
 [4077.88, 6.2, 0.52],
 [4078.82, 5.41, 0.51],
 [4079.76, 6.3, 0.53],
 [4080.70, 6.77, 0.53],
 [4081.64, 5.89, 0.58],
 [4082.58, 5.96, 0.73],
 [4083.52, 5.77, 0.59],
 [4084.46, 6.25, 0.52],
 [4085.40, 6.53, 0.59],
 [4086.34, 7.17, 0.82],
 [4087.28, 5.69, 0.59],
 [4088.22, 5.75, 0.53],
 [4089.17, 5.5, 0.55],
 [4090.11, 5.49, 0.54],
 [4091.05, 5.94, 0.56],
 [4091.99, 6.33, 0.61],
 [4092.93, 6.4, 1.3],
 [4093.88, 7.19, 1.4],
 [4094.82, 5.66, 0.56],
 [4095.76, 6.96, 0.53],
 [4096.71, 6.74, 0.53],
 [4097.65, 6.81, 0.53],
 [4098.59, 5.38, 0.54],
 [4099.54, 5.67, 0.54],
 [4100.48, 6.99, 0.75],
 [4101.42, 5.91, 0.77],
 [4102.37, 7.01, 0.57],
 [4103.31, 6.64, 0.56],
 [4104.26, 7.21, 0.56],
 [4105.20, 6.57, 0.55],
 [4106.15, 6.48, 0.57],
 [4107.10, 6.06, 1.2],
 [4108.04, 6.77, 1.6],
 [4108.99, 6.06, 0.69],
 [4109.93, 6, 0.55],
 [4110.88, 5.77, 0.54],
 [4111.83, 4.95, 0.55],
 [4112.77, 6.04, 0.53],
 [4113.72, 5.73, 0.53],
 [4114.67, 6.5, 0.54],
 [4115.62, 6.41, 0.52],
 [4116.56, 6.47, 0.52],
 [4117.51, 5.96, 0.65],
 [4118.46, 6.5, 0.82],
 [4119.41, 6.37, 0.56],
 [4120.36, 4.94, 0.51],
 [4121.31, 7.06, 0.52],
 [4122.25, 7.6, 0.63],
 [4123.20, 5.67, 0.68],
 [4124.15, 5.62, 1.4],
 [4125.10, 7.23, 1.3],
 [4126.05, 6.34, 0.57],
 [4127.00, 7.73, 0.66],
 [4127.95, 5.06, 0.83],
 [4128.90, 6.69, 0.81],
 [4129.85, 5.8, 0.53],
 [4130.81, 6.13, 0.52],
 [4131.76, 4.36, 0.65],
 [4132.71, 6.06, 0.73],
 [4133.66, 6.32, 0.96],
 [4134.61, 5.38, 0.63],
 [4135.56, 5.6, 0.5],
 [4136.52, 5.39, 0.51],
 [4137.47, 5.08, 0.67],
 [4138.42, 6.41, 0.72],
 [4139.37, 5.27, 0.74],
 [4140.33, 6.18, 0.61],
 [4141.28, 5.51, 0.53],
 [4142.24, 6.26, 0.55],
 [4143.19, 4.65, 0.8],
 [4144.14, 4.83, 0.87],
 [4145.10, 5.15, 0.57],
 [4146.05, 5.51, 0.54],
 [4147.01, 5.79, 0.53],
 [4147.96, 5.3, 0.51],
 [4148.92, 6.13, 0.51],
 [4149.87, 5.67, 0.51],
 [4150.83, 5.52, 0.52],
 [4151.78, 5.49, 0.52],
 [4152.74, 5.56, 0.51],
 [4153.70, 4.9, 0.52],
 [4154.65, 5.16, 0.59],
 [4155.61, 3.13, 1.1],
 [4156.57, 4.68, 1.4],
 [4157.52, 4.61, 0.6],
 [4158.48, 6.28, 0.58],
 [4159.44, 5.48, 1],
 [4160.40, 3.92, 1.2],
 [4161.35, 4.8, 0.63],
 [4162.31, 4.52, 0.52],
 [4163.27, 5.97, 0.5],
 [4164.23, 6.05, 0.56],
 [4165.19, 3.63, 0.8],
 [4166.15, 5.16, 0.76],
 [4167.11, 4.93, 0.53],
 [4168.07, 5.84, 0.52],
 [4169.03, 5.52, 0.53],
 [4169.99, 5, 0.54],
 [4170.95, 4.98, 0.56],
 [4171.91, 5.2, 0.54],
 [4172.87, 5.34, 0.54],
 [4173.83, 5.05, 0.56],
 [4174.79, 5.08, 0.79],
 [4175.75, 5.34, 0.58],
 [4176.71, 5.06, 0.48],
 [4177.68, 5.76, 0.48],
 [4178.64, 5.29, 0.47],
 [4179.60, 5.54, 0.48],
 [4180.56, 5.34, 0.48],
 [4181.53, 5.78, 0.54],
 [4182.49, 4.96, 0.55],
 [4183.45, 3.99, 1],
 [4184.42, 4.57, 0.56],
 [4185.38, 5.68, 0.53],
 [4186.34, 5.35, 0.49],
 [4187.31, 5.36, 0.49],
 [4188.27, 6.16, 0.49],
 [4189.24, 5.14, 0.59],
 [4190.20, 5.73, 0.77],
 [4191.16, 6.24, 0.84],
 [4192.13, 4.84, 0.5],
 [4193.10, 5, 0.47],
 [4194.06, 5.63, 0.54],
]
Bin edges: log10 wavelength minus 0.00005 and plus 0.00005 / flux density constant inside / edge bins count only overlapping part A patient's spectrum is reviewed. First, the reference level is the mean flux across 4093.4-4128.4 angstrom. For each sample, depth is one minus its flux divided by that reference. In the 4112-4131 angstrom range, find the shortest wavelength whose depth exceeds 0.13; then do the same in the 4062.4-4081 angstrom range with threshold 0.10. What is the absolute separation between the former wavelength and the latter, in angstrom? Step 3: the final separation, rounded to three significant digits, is 57.5 angstrom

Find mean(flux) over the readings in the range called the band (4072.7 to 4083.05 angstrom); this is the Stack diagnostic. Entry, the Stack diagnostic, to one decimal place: 5.8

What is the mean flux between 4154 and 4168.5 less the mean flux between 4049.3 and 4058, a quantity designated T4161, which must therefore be -1.0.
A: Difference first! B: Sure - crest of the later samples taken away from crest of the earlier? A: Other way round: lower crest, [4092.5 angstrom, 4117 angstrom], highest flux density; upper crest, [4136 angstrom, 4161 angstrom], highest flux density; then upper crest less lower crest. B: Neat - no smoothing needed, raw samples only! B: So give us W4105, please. -0.8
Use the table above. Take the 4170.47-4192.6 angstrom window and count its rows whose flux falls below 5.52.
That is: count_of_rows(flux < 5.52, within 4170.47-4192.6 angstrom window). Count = 16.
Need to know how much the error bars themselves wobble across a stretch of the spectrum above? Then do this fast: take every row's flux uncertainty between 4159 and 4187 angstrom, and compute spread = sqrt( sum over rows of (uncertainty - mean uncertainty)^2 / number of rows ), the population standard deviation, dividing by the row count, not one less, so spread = 0.18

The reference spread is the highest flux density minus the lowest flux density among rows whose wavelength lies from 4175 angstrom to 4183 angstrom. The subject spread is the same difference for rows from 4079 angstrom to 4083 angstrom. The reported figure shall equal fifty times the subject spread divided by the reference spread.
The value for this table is 54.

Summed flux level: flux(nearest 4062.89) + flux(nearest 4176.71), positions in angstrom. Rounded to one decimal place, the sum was 10.6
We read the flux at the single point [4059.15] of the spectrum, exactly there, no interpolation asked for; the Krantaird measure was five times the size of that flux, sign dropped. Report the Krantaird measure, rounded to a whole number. 31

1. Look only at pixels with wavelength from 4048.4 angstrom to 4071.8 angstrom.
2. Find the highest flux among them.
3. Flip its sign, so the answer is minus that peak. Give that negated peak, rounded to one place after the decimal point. -8.0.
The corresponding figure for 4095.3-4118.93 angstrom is -7.2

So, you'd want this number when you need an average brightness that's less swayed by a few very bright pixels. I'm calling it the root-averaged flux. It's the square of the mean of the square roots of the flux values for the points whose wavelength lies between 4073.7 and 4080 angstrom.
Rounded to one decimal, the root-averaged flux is 5.7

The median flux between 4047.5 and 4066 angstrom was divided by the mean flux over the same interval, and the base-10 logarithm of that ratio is -0.008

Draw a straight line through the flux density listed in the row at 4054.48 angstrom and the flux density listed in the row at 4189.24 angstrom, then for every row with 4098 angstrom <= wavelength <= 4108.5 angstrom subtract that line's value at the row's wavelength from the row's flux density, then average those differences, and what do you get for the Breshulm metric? 1.2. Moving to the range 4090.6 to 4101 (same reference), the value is 1.1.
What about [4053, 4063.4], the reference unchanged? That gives 0.5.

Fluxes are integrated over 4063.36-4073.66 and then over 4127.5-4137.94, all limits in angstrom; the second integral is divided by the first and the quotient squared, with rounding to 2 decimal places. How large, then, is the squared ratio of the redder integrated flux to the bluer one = 0.98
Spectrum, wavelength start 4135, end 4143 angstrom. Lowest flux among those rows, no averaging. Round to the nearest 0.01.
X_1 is 5.08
